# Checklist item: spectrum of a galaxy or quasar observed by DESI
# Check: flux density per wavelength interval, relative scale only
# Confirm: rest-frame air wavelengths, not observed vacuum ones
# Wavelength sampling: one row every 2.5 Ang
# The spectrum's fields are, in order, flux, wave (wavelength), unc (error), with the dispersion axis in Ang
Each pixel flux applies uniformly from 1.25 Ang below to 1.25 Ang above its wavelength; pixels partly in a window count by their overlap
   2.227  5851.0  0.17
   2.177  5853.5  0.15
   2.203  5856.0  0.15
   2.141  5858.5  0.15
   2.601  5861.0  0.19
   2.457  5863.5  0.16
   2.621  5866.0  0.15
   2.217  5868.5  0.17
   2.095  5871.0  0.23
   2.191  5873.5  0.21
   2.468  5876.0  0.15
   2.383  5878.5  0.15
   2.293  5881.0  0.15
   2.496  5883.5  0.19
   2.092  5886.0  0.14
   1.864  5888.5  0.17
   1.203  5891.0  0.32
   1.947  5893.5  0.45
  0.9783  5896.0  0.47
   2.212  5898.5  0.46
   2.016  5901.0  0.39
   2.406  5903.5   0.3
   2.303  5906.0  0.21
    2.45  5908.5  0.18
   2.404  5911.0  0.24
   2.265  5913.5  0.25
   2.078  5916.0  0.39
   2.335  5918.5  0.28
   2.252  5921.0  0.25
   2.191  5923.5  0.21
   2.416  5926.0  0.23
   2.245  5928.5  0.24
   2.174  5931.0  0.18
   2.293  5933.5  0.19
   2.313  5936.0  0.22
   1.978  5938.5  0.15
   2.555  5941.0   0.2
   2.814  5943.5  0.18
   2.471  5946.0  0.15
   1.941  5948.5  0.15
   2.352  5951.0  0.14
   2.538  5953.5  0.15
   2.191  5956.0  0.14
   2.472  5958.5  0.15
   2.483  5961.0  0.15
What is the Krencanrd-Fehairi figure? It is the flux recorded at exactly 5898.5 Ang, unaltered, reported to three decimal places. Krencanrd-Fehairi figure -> 2.212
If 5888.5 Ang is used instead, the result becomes 1.864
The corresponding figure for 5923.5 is 2.191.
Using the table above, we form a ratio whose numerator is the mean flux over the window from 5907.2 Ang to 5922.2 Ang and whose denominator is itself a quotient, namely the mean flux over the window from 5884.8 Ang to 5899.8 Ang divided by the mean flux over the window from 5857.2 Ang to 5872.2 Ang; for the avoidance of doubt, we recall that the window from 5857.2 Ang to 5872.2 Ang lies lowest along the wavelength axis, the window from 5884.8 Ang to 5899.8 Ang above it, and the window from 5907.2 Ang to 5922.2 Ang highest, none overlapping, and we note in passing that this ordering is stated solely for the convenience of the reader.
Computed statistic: 3.15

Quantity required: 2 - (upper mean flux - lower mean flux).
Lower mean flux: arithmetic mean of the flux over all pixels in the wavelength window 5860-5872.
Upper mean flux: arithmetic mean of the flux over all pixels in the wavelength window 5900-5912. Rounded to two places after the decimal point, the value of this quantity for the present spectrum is 2.08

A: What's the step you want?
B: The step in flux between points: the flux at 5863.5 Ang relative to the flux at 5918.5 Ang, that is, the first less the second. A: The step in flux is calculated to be 0.12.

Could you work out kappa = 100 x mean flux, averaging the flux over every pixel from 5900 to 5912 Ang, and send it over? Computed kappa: 232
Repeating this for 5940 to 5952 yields 243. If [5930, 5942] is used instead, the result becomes 226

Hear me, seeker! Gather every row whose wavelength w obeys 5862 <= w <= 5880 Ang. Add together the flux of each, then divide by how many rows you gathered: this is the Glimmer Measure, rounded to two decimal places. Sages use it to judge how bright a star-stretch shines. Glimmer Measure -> 2.35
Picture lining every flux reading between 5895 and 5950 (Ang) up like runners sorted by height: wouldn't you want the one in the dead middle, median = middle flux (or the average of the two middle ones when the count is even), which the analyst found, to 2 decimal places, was 2.28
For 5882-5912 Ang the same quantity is 2.15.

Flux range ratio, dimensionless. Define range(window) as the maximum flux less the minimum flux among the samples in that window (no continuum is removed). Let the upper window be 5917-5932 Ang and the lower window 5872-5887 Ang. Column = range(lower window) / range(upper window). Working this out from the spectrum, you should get 1.7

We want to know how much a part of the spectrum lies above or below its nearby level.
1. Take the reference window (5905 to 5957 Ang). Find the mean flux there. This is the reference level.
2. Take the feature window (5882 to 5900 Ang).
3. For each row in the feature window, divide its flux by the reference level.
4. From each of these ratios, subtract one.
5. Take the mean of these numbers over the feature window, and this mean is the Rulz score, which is -0.21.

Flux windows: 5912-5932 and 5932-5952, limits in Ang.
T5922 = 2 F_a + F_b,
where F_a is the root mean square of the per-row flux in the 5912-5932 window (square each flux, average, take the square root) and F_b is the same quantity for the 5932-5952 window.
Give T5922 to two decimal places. 6.85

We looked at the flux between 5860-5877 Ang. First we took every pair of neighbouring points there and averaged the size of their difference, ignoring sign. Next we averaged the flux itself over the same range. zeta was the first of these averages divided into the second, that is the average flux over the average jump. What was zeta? 11.8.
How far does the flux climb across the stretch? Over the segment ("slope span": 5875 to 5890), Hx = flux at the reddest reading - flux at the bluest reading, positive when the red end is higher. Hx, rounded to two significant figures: -0.60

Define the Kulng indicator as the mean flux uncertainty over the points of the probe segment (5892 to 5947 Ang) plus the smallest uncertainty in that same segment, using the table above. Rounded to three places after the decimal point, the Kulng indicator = 0.415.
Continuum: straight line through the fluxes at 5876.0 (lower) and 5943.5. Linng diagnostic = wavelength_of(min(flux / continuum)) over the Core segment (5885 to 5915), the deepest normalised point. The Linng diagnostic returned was 5896.0 Ang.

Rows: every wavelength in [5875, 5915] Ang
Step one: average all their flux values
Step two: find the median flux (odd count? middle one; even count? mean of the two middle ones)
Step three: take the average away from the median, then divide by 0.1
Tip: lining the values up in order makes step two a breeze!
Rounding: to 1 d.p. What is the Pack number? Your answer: 1.7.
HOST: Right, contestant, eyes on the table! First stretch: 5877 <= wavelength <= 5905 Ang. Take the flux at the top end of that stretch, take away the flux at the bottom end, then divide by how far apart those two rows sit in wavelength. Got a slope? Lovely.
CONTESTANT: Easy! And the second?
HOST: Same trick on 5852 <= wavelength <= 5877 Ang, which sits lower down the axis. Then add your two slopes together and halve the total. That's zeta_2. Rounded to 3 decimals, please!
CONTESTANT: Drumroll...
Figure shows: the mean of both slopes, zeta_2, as 0.007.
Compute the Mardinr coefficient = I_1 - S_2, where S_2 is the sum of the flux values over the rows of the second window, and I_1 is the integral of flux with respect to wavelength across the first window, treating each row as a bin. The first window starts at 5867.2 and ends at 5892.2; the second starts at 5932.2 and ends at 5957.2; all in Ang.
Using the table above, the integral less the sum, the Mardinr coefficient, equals 30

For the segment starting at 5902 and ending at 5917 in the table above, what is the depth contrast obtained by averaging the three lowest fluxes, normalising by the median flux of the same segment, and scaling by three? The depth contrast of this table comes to 2.82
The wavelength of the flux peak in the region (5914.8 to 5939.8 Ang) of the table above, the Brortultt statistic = 5926.0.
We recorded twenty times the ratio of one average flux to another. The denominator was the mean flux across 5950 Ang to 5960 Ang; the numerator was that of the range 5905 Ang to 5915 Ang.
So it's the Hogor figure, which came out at 19.7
